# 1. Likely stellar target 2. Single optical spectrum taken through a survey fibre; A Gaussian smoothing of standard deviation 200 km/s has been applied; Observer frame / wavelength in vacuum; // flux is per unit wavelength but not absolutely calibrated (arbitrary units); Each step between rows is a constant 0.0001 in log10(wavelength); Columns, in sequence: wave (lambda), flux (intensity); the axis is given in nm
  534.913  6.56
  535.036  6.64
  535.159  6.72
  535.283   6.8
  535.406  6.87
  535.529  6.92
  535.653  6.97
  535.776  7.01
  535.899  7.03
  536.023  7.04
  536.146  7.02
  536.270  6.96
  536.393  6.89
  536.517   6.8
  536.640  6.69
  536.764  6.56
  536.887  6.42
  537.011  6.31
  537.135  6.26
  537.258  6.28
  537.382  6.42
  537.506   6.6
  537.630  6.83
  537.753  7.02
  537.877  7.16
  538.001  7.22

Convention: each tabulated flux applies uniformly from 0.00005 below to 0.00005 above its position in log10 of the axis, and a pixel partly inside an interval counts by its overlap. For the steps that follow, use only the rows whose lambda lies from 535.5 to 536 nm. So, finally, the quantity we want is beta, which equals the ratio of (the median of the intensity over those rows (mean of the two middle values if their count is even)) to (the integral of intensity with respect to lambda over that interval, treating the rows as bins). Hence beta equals 2.00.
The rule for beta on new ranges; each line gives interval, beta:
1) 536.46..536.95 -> 2.04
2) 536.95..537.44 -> 2.03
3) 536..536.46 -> 2.18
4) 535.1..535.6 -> 2.00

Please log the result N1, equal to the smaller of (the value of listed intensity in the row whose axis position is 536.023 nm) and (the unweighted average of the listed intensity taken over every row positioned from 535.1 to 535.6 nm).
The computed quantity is 6.83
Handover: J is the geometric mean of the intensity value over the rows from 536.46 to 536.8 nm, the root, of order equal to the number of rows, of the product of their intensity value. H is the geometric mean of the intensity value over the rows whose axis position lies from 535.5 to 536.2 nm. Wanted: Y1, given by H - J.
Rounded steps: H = 7.0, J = 6.7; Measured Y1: 0.3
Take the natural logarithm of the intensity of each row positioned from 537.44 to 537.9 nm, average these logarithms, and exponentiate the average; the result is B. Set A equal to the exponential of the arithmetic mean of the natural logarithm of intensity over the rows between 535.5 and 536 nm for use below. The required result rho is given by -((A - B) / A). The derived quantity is -0.012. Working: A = 6.98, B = 6.90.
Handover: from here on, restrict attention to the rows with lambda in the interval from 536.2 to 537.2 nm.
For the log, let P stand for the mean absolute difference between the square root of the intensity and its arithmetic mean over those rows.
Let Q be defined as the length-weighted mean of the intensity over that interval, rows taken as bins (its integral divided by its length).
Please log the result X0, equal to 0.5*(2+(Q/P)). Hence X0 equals 77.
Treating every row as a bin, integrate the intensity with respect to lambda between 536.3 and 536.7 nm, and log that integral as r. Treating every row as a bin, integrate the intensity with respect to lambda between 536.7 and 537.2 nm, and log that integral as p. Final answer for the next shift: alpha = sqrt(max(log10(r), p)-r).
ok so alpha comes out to 0.7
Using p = 3.2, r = 2.7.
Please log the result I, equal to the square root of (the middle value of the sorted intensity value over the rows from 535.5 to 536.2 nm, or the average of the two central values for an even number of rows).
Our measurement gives 2.65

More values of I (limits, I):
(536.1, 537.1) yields 2.60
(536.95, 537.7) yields 2.52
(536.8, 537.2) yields 2.51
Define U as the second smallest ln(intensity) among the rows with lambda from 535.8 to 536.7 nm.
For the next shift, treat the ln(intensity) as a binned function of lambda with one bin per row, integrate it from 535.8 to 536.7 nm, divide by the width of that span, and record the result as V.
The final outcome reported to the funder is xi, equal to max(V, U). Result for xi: 1.94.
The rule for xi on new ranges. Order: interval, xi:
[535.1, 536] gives 1.93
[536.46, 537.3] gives 1.87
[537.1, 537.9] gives 1.89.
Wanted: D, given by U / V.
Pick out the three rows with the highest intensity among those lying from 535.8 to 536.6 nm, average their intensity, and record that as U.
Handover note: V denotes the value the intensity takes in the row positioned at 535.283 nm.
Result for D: 1.03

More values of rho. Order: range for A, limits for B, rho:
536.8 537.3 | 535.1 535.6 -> 0.081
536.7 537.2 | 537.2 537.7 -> 0.022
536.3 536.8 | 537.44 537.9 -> 0.025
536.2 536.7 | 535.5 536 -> 0.022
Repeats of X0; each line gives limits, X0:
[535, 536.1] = 156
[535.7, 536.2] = 1865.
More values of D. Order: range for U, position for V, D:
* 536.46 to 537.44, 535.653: 0.96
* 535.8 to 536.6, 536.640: 1.05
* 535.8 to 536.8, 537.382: 1.10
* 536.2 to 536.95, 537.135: 1.10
